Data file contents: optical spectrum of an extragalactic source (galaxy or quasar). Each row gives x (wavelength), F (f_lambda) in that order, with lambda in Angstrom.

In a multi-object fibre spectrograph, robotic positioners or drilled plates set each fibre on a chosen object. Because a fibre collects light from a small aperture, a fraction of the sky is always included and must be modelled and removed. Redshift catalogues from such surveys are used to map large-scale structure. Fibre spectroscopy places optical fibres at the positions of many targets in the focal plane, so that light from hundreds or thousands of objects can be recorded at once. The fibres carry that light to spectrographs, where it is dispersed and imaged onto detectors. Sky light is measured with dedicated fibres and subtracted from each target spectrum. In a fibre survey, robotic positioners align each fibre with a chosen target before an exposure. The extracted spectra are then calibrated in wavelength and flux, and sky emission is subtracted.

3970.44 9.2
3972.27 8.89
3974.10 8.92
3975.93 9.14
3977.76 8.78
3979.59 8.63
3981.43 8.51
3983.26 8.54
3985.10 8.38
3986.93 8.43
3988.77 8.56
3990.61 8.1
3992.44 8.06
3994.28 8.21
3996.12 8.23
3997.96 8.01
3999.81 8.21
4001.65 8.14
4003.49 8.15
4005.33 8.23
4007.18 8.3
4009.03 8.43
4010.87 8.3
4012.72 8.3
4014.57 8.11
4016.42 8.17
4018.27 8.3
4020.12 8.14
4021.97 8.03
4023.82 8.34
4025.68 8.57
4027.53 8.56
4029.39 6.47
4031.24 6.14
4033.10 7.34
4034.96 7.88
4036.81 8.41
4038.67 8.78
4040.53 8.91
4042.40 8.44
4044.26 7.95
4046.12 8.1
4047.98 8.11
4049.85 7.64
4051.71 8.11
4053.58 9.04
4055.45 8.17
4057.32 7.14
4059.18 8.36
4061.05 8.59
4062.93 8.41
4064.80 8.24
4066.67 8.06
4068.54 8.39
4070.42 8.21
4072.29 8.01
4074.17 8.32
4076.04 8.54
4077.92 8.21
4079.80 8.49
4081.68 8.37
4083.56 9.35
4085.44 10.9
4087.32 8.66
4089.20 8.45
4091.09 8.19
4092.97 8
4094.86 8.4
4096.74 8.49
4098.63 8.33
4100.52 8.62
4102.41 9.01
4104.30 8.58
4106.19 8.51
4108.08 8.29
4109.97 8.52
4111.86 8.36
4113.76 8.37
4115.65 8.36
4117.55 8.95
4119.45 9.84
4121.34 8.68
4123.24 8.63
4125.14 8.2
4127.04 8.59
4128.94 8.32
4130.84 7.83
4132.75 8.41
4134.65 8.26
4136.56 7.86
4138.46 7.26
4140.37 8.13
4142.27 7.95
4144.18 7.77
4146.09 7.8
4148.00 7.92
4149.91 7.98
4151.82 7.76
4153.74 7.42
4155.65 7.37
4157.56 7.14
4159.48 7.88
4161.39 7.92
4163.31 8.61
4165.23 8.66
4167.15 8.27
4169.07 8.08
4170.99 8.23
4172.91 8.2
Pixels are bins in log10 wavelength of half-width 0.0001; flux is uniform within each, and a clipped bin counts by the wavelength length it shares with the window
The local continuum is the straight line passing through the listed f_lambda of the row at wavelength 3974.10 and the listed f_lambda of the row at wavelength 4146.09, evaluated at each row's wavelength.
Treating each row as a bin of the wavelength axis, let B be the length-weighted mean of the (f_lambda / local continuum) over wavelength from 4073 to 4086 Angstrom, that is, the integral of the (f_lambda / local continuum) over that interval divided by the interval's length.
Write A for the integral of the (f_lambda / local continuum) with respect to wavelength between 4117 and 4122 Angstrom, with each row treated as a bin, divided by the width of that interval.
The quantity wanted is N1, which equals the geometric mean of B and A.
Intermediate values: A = 1.15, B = 1.07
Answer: 1.112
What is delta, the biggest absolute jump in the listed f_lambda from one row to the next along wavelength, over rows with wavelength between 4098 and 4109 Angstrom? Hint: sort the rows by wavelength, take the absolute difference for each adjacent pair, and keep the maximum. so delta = 0.43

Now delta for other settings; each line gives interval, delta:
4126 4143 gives 0.87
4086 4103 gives 0.40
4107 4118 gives 0.59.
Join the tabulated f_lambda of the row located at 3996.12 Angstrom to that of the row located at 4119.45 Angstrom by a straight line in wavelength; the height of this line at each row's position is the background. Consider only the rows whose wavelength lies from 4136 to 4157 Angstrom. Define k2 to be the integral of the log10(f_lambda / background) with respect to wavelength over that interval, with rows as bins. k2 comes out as -2.5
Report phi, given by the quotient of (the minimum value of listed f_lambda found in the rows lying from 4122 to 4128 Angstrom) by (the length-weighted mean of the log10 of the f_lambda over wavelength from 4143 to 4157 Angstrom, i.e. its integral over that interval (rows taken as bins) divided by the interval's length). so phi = 9.3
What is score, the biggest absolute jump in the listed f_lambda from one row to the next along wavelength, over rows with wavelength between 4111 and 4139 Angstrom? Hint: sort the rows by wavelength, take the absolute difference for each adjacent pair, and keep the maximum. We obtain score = 1.2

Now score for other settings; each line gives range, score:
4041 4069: 1.2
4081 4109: 2.2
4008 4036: 2.1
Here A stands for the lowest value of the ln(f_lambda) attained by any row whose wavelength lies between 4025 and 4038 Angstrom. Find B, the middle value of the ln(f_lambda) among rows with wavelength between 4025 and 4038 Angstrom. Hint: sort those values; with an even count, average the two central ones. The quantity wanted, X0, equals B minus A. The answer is 0.250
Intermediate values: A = 1.81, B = 2.06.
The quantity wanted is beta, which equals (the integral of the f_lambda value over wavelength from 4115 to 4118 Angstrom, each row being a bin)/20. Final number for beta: 1.29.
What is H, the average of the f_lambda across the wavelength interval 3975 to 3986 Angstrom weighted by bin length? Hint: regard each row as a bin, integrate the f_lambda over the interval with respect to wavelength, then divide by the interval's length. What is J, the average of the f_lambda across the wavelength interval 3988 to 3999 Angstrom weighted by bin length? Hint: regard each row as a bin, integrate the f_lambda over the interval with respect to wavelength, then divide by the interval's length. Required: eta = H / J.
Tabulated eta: 1.06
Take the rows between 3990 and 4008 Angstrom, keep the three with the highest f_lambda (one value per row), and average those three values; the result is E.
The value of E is 8.3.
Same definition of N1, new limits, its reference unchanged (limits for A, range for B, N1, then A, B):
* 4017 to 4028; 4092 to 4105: 1.005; 0.97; 1.05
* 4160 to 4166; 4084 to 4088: 1.140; 1.09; 1.20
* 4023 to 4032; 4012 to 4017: 0.918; 0.89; 0.95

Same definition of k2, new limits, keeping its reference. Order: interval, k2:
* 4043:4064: -0.9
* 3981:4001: 0.1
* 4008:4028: -0.2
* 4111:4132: -1.3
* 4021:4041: -0.9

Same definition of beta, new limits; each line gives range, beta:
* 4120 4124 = 1.76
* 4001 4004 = 1.22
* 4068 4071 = 1.24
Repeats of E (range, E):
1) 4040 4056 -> 8.8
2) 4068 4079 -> 8.4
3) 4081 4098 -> 9.6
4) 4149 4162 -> 7.9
